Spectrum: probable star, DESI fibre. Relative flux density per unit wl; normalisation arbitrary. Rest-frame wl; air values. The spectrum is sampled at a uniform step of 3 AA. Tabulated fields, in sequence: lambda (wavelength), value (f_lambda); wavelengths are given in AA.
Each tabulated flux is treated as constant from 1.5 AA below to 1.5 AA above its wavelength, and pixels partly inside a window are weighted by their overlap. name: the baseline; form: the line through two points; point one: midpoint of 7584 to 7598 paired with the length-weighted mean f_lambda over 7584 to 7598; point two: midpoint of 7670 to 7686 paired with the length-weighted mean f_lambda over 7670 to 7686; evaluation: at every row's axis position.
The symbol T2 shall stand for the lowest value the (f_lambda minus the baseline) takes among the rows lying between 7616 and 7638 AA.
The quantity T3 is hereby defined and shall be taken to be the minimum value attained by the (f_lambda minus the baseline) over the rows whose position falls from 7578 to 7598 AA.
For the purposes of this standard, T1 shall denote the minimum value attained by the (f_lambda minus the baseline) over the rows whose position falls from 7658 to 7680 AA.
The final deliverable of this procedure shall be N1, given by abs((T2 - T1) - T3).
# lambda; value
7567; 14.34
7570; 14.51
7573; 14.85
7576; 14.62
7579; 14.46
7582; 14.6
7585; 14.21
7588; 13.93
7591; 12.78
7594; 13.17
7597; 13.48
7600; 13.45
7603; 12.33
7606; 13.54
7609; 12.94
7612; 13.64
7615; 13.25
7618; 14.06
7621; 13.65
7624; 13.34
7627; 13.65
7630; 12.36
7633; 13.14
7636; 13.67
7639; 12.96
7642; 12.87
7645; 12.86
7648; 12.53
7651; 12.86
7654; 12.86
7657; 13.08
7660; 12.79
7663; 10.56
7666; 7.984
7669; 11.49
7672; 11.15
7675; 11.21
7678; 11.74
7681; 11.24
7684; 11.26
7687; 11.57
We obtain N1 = 4.2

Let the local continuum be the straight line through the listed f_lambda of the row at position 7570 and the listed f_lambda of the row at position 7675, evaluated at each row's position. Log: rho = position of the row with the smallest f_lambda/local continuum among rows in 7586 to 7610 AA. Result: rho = 7603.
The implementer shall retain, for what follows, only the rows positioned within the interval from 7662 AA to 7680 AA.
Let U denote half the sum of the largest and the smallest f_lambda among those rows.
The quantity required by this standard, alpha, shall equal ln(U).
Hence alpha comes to 2.29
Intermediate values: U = 9.9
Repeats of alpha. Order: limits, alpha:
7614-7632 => 2.58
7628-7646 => 2.57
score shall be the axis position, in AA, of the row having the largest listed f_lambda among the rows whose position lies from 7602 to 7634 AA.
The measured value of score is 7618 AA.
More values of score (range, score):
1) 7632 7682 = 7636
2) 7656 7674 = 7657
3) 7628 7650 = 7636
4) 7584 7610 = 7585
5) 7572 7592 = 7573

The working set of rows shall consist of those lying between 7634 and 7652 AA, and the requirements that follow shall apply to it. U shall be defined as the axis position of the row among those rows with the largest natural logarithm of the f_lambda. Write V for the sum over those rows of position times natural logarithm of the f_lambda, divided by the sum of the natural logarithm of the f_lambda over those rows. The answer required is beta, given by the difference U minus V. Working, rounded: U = 7636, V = 7643.5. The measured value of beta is -7.5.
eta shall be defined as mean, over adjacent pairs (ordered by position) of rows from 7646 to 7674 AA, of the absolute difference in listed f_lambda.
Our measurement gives 1.2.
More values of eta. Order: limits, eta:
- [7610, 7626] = 0.5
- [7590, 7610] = 0.6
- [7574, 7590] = 0.2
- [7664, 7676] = 1.3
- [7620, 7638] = 0.6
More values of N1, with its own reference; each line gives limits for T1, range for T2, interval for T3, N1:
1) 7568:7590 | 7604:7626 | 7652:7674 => 3.2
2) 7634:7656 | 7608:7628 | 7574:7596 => 0.2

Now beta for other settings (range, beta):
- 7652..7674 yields -5.8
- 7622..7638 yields 6.0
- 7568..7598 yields -10.4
